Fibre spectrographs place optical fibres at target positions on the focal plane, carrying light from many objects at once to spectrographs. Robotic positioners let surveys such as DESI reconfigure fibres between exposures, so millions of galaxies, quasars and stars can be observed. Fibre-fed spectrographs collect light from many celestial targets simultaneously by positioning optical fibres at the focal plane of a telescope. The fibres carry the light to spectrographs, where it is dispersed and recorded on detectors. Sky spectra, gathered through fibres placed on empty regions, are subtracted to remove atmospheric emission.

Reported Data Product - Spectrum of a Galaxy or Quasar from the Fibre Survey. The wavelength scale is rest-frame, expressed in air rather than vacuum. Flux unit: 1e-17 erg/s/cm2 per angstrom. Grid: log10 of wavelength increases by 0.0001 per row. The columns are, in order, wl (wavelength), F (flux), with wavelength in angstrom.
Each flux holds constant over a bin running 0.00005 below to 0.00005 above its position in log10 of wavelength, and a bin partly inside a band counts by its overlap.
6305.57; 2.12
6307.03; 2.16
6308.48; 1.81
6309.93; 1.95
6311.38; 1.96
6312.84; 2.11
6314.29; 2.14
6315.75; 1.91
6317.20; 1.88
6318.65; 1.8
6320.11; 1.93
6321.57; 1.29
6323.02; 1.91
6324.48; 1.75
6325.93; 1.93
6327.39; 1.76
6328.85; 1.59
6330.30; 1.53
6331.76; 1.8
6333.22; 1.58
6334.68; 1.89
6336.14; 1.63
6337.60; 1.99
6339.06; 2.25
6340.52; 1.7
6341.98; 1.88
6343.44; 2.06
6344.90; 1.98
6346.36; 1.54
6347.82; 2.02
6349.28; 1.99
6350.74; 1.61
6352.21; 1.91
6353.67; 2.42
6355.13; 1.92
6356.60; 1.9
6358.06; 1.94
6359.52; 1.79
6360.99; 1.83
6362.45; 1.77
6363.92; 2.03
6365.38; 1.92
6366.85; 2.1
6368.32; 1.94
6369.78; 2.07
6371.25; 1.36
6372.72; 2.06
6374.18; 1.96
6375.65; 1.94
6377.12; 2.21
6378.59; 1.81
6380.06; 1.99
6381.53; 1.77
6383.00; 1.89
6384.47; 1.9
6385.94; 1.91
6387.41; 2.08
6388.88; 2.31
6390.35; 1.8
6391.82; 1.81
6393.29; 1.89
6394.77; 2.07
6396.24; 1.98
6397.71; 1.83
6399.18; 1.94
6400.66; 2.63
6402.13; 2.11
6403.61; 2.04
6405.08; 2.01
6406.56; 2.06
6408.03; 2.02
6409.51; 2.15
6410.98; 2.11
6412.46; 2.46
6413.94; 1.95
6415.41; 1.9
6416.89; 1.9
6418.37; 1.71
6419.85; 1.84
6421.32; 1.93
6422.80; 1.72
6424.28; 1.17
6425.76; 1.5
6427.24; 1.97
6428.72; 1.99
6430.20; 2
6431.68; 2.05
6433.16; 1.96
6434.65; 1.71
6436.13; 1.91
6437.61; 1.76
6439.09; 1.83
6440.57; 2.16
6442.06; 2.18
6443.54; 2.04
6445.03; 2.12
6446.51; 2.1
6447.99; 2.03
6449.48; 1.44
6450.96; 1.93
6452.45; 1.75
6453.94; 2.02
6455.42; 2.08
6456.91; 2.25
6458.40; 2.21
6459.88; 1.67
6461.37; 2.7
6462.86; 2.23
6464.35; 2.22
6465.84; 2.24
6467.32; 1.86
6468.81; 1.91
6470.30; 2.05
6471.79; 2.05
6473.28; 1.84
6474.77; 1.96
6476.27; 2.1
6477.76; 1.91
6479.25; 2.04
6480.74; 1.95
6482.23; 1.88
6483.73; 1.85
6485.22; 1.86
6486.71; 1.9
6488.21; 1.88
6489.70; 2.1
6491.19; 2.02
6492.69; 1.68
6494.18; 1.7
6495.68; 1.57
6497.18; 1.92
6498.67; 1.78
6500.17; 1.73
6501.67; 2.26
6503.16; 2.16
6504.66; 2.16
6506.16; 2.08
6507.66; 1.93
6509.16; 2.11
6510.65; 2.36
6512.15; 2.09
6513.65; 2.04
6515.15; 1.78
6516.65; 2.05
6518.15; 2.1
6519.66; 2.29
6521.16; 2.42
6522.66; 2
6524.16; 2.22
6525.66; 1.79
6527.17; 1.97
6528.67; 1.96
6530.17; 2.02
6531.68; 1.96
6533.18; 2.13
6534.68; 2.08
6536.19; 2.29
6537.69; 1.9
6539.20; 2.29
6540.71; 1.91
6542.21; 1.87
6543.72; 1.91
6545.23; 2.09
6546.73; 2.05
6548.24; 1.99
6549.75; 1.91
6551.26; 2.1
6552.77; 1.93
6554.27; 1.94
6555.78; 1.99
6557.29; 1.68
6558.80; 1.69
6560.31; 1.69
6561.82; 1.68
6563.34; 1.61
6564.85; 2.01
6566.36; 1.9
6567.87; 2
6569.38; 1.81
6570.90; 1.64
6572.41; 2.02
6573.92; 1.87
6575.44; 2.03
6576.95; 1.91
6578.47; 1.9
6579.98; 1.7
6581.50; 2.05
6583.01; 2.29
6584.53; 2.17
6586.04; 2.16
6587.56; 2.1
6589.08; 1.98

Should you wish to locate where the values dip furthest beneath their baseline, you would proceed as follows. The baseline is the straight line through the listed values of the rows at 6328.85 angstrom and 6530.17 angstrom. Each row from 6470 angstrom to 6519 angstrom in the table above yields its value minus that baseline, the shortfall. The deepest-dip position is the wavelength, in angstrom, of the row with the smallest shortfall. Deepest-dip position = 6495.68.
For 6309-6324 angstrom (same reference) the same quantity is 6321.57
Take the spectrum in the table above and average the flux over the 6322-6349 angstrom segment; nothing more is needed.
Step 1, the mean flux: 1.82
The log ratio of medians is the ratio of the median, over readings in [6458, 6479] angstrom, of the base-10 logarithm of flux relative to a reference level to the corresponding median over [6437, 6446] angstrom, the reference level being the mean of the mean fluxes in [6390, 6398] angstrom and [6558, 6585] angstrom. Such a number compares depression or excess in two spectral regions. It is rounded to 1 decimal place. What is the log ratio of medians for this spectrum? 0.8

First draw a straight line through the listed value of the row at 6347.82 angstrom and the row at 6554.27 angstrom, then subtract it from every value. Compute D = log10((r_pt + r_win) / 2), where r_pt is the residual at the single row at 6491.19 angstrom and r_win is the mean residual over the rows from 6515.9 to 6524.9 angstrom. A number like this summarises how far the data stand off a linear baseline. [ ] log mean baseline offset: -0.85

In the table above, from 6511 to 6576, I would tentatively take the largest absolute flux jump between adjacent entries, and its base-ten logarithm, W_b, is -0.37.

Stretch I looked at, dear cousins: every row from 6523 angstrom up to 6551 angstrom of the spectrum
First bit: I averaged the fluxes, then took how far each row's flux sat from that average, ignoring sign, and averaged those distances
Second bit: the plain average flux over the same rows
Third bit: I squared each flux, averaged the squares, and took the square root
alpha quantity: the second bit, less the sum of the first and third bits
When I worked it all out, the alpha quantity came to -0.12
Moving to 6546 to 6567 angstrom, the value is -0.15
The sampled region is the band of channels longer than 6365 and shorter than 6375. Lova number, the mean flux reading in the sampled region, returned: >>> 1.92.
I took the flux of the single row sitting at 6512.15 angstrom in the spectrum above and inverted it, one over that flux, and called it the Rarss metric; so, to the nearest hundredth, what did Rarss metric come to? 0.48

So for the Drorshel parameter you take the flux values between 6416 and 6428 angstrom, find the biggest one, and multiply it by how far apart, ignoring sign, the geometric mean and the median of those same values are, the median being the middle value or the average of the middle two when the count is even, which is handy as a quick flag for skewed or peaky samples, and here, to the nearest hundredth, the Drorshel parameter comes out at 0.16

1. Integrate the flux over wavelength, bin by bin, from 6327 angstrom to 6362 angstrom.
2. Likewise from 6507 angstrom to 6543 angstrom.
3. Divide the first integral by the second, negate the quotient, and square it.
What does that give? 0.76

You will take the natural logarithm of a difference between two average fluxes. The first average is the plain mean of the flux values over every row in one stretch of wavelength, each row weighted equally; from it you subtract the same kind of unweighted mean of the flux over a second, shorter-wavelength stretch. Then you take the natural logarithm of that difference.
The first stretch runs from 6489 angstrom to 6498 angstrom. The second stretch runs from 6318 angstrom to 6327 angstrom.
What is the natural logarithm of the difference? -2.76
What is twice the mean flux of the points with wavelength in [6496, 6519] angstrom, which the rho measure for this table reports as 4.1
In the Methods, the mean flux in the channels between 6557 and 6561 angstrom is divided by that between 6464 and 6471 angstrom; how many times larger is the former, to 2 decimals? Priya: 0.82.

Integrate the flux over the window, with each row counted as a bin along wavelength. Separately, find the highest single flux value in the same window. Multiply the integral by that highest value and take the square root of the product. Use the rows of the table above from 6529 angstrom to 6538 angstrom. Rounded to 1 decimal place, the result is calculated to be 6.5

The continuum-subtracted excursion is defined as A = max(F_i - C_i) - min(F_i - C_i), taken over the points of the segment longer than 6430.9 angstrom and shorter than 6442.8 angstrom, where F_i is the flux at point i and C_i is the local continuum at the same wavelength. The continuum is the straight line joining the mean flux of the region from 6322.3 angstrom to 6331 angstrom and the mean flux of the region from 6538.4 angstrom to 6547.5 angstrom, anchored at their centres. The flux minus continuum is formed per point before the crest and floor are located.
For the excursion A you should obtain 0.46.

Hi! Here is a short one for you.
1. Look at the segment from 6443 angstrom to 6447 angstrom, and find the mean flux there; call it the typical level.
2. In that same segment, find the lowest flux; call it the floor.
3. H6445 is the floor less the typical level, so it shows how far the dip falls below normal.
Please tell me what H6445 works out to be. -0.05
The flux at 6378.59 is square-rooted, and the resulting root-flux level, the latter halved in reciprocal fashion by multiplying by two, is 2.69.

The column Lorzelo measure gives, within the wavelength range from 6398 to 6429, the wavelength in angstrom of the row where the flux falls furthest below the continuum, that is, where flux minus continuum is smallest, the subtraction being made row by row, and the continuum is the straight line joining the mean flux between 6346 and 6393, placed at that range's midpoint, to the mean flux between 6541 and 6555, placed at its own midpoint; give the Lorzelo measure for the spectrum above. 6424.28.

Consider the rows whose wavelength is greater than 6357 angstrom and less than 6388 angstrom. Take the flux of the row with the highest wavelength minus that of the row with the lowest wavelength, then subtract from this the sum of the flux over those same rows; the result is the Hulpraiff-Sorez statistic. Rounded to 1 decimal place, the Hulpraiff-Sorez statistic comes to -40.1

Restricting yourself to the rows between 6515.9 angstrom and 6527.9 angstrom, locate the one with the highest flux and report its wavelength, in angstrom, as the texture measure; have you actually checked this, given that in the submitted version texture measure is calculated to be 6521.16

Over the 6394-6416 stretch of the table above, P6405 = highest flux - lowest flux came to 0.80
